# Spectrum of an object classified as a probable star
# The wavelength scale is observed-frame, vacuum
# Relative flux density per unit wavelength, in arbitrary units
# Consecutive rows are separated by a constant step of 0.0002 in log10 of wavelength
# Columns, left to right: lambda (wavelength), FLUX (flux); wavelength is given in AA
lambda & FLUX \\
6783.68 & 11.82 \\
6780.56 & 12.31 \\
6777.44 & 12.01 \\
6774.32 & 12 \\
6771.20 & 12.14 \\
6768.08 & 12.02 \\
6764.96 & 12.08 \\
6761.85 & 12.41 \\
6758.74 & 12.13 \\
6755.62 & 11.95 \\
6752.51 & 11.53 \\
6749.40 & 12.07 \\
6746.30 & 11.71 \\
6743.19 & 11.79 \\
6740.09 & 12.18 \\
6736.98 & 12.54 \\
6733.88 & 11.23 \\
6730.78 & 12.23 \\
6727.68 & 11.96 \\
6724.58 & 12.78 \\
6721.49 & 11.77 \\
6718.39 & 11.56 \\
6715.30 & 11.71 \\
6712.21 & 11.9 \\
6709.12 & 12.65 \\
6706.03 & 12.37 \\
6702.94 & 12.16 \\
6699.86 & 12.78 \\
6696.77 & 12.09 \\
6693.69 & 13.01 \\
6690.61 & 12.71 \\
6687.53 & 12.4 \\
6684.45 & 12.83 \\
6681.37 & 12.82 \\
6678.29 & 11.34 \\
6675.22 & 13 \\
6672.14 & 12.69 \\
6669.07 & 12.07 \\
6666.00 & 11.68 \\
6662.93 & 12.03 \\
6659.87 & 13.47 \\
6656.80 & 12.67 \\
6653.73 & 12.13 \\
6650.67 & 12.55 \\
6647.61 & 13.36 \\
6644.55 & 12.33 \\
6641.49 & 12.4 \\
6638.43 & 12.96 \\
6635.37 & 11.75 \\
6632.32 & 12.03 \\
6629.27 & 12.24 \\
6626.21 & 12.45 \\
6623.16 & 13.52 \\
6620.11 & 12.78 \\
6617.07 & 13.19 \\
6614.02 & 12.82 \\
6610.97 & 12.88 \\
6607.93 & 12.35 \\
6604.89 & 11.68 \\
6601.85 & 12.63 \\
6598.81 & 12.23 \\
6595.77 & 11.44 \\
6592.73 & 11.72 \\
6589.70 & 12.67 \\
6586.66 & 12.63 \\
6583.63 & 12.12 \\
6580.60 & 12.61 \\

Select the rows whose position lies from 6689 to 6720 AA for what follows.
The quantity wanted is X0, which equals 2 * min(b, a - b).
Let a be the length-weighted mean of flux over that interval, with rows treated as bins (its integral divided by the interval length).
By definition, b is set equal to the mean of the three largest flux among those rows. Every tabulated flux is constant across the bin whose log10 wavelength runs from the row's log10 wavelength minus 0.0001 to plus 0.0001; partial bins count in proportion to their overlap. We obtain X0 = -1.08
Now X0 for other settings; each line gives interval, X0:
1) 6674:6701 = -0.81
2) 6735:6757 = -0.62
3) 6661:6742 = -1.39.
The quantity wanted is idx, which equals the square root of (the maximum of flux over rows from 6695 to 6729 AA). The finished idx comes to 3.57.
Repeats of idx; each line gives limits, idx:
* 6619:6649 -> 3.68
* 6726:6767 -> 3.54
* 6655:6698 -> 3.67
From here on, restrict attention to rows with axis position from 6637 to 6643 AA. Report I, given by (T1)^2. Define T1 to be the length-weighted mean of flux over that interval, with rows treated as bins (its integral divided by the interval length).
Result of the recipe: 160.6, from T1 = 12.7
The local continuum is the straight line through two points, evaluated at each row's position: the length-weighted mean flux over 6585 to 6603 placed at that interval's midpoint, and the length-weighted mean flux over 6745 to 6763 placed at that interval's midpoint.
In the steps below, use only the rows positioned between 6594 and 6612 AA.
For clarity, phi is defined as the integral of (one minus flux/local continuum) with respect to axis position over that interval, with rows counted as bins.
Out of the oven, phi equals 0.0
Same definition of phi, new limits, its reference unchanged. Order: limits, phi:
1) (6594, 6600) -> 0.2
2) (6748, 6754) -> 0.1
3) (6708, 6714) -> -0.1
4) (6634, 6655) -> -0.7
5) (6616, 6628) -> -0.8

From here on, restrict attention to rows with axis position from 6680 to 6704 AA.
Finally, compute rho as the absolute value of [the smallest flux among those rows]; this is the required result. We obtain 12.1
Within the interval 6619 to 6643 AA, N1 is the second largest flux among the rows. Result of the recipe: 12.96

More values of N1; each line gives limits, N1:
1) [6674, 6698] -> 13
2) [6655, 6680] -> 13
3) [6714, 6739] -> 12.54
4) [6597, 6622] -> 12.88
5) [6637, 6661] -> 13.36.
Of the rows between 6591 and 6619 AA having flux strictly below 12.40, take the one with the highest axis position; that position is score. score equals 6607.93 AA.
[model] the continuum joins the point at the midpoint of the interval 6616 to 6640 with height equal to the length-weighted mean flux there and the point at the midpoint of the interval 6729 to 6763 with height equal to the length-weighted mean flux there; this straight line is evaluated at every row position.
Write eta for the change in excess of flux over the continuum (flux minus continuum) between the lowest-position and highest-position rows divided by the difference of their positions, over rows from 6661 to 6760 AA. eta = 0.006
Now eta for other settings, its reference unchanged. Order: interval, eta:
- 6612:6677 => 0.008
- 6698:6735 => -0.040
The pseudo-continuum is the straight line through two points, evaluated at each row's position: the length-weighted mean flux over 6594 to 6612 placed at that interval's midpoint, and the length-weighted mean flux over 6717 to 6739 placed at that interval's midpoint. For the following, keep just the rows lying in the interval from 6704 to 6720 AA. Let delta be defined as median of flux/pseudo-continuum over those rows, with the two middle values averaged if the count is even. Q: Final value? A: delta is 0.99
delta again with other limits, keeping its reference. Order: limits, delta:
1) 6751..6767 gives 1.01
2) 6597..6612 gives 1.01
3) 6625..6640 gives 1.01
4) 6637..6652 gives 1.04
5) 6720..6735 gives 1.00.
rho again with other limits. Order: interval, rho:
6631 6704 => 11.3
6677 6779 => 11.2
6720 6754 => 11.2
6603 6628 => 11.7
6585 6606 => 11.4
